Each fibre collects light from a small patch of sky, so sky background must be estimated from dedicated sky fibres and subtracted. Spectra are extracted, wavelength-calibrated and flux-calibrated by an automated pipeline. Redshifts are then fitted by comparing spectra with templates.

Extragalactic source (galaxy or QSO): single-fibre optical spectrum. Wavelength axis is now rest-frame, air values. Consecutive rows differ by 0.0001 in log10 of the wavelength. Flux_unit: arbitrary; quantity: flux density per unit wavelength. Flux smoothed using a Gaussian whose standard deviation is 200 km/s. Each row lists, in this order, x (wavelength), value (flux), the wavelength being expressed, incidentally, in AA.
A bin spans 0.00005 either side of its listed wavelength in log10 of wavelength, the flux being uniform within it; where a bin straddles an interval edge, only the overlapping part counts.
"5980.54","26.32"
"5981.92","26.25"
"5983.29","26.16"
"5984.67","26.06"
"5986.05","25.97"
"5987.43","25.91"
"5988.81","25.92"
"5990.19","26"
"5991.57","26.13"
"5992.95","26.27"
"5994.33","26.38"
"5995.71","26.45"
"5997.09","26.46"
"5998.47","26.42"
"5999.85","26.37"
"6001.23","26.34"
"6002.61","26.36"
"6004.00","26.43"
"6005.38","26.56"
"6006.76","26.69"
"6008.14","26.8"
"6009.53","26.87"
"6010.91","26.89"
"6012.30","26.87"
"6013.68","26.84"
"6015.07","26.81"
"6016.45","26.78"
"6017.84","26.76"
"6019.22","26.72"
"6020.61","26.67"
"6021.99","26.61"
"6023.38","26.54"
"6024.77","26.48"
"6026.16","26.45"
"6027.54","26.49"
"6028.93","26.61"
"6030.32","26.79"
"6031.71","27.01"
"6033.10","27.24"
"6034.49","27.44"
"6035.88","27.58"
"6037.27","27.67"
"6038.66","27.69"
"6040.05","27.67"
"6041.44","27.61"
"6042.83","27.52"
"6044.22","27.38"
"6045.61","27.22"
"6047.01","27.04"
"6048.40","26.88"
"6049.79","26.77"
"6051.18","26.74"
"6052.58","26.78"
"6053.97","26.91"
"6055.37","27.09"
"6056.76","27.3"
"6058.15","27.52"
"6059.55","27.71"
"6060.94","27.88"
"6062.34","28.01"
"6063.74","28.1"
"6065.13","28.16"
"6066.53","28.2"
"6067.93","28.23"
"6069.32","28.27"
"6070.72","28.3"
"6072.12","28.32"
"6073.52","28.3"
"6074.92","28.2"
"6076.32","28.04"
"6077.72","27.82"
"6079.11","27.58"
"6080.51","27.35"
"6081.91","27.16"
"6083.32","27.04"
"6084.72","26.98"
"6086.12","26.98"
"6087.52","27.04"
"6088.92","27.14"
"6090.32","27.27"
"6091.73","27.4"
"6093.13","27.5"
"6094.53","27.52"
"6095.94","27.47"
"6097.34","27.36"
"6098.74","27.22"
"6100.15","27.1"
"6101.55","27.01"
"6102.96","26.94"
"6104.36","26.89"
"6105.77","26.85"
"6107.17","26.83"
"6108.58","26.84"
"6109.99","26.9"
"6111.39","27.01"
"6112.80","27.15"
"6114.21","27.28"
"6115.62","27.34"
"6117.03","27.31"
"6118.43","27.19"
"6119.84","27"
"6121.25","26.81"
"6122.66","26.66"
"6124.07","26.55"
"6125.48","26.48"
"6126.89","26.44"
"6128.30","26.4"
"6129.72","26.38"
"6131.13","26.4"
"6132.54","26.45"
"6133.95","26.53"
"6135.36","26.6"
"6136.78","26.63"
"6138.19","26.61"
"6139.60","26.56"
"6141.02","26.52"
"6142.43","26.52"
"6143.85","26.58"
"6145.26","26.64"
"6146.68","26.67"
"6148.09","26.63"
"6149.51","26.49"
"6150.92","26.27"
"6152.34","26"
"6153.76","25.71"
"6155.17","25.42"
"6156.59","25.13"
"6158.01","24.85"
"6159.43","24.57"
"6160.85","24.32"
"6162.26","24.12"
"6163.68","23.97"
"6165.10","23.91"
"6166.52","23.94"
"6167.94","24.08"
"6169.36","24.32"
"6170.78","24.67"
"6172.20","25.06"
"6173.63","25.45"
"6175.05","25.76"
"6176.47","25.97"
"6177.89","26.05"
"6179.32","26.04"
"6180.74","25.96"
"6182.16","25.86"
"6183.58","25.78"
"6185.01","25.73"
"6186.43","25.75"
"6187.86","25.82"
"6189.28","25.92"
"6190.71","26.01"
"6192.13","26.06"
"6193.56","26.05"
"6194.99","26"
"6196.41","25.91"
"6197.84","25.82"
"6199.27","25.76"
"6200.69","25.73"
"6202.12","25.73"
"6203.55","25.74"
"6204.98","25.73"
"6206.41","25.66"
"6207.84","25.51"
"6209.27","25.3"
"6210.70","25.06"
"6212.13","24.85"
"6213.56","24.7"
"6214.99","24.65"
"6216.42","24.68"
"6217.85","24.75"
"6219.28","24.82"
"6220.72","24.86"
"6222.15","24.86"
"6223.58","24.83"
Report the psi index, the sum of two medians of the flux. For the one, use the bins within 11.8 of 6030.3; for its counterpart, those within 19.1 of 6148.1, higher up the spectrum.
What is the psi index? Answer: 53.2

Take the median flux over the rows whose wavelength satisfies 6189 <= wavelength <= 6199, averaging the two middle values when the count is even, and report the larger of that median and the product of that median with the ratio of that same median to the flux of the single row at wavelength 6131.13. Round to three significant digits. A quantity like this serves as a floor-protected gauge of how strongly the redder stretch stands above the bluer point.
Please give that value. 26.0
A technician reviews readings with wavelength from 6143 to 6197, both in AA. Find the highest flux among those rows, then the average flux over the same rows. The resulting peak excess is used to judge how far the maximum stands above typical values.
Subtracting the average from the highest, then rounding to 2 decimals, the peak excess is 1.16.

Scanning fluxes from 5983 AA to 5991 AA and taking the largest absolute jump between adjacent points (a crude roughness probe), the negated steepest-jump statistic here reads -0.10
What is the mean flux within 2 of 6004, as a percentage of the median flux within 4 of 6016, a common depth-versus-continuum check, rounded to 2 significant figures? 99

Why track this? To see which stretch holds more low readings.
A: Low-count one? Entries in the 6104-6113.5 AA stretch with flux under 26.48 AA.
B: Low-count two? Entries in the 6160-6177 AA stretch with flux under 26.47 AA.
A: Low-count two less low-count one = 12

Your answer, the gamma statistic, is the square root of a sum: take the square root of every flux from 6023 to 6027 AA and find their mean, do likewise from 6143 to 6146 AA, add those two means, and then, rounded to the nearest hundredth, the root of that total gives 3.21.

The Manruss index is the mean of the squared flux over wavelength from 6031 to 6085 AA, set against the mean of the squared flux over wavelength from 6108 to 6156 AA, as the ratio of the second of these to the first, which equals 0.93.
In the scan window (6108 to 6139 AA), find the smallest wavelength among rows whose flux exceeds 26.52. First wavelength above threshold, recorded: 6108.58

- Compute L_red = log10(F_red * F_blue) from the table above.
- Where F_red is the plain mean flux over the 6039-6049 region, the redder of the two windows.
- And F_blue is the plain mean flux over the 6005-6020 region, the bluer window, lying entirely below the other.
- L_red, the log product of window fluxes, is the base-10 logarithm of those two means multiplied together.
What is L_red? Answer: 2.86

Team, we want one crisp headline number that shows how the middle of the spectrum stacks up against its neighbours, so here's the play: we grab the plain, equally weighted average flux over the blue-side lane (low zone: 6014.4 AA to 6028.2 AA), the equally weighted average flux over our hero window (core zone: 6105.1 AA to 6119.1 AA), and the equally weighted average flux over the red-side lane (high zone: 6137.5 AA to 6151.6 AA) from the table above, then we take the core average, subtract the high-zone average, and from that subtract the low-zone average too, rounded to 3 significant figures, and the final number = -26.1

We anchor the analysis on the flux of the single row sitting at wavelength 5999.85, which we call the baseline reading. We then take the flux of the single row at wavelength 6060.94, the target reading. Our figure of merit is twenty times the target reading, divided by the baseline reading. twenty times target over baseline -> 21.1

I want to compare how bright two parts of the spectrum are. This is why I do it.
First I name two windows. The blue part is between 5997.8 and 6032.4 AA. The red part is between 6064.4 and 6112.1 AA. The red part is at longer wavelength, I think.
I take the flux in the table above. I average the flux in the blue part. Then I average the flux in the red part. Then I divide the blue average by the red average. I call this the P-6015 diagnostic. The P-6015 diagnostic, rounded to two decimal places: 0.97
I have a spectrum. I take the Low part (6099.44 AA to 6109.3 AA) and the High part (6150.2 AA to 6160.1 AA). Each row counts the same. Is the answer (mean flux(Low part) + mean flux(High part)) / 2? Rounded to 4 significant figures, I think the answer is 26.17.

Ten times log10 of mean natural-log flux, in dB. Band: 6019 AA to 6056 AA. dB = 5.18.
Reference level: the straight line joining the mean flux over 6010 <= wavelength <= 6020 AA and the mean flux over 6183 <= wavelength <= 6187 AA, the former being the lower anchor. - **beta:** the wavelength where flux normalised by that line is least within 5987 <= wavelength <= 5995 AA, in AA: 5987.43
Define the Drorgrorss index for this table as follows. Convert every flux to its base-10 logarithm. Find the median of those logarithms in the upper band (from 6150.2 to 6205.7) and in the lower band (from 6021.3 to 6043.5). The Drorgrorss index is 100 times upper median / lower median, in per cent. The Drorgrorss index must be 98.4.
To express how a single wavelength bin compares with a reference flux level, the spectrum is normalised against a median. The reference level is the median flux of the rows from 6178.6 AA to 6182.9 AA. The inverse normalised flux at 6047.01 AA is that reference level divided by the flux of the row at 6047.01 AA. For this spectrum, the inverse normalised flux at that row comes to 0.96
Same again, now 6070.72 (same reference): 0.92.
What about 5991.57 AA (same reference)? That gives 0.99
